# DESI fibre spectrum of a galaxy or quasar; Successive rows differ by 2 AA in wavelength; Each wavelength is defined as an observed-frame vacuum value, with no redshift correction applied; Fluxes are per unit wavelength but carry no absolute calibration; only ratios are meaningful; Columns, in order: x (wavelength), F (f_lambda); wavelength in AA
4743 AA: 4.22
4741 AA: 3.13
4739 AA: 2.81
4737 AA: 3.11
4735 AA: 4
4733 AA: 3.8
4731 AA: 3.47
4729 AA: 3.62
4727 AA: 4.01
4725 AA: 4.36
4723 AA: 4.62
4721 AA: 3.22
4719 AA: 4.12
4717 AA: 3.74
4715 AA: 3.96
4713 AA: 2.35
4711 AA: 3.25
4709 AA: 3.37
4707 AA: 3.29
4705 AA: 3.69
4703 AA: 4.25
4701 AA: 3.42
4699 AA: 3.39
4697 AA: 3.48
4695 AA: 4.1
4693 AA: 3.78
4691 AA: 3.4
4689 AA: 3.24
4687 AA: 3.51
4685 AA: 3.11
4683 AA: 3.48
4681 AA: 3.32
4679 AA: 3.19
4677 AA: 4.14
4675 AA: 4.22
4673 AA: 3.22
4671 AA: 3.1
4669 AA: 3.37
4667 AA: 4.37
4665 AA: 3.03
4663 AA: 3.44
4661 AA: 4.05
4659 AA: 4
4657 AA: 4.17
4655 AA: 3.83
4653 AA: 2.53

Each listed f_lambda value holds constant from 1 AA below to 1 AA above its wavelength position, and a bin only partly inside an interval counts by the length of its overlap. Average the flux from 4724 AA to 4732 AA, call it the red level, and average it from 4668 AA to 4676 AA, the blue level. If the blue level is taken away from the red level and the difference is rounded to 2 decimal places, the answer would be 0.39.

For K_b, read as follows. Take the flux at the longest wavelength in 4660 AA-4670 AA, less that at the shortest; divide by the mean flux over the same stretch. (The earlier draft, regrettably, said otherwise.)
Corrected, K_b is -0.19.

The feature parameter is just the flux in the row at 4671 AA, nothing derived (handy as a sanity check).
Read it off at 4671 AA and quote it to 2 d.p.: 3.10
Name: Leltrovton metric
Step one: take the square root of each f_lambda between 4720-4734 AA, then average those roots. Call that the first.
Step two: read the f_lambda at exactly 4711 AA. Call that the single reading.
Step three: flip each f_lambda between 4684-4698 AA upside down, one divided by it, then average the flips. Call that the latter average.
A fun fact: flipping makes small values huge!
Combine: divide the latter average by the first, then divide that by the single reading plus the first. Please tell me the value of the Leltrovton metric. 0.028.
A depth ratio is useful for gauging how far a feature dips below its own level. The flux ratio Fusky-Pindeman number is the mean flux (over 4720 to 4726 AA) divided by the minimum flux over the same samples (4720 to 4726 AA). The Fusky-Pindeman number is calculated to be 1.26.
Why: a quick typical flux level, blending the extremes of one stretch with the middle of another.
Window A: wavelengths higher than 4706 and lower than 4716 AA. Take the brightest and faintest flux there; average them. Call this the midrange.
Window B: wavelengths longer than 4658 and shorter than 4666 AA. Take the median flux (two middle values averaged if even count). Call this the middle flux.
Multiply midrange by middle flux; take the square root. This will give 3.43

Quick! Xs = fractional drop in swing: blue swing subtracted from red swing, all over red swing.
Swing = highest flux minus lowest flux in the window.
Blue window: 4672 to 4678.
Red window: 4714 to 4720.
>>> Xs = -1.6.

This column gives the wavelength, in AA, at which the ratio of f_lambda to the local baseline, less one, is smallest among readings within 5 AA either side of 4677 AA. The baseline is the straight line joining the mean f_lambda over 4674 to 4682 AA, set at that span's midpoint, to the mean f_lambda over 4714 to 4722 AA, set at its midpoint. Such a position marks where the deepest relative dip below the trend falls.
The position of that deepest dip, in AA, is 4679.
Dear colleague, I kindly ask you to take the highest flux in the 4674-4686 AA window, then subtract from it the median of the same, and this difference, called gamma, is 0.82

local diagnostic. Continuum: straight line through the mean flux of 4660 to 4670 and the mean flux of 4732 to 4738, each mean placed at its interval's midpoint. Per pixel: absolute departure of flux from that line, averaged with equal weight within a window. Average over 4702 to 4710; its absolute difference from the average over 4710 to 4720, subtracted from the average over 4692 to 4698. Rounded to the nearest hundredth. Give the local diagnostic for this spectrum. 0.05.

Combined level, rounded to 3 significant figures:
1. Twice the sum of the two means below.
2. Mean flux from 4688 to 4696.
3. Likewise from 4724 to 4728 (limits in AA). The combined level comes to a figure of 15.6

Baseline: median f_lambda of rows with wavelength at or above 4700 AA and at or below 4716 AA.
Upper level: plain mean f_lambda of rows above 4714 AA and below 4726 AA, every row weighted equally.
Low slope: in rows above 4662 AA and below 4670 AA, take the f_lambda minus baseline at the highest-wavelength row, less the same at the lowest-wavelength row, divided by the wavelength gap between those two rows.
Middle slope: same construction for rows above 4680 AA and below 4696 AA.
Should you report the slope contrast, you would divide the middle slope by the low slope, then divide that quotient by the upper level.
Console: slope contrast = -1.2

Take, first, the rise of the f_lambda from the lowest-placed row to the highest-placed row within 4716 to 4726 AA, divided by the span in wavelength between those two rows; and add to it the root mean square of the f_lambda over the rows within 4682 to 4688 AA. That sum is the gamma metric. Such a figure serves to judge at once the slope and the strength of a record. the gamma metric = 3.45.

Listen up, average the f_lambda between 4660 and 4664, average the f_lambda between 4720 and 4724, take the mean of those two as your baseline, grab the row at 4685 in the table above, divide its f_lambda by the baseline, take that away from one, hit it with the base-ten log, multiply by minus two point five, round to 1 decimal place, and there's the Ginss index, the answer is 1.8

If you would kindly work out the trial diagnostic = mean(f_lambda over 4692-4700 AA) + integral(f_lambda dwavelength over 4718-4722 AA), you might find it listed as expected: 18.4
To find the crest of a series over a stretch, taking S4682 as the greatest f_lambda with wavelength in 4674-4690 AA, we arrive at 4.22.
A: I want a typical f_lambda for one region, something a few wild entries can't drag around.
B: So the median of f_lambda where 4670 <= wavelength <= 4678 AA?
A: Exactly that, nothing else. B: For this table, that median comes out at 3.7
